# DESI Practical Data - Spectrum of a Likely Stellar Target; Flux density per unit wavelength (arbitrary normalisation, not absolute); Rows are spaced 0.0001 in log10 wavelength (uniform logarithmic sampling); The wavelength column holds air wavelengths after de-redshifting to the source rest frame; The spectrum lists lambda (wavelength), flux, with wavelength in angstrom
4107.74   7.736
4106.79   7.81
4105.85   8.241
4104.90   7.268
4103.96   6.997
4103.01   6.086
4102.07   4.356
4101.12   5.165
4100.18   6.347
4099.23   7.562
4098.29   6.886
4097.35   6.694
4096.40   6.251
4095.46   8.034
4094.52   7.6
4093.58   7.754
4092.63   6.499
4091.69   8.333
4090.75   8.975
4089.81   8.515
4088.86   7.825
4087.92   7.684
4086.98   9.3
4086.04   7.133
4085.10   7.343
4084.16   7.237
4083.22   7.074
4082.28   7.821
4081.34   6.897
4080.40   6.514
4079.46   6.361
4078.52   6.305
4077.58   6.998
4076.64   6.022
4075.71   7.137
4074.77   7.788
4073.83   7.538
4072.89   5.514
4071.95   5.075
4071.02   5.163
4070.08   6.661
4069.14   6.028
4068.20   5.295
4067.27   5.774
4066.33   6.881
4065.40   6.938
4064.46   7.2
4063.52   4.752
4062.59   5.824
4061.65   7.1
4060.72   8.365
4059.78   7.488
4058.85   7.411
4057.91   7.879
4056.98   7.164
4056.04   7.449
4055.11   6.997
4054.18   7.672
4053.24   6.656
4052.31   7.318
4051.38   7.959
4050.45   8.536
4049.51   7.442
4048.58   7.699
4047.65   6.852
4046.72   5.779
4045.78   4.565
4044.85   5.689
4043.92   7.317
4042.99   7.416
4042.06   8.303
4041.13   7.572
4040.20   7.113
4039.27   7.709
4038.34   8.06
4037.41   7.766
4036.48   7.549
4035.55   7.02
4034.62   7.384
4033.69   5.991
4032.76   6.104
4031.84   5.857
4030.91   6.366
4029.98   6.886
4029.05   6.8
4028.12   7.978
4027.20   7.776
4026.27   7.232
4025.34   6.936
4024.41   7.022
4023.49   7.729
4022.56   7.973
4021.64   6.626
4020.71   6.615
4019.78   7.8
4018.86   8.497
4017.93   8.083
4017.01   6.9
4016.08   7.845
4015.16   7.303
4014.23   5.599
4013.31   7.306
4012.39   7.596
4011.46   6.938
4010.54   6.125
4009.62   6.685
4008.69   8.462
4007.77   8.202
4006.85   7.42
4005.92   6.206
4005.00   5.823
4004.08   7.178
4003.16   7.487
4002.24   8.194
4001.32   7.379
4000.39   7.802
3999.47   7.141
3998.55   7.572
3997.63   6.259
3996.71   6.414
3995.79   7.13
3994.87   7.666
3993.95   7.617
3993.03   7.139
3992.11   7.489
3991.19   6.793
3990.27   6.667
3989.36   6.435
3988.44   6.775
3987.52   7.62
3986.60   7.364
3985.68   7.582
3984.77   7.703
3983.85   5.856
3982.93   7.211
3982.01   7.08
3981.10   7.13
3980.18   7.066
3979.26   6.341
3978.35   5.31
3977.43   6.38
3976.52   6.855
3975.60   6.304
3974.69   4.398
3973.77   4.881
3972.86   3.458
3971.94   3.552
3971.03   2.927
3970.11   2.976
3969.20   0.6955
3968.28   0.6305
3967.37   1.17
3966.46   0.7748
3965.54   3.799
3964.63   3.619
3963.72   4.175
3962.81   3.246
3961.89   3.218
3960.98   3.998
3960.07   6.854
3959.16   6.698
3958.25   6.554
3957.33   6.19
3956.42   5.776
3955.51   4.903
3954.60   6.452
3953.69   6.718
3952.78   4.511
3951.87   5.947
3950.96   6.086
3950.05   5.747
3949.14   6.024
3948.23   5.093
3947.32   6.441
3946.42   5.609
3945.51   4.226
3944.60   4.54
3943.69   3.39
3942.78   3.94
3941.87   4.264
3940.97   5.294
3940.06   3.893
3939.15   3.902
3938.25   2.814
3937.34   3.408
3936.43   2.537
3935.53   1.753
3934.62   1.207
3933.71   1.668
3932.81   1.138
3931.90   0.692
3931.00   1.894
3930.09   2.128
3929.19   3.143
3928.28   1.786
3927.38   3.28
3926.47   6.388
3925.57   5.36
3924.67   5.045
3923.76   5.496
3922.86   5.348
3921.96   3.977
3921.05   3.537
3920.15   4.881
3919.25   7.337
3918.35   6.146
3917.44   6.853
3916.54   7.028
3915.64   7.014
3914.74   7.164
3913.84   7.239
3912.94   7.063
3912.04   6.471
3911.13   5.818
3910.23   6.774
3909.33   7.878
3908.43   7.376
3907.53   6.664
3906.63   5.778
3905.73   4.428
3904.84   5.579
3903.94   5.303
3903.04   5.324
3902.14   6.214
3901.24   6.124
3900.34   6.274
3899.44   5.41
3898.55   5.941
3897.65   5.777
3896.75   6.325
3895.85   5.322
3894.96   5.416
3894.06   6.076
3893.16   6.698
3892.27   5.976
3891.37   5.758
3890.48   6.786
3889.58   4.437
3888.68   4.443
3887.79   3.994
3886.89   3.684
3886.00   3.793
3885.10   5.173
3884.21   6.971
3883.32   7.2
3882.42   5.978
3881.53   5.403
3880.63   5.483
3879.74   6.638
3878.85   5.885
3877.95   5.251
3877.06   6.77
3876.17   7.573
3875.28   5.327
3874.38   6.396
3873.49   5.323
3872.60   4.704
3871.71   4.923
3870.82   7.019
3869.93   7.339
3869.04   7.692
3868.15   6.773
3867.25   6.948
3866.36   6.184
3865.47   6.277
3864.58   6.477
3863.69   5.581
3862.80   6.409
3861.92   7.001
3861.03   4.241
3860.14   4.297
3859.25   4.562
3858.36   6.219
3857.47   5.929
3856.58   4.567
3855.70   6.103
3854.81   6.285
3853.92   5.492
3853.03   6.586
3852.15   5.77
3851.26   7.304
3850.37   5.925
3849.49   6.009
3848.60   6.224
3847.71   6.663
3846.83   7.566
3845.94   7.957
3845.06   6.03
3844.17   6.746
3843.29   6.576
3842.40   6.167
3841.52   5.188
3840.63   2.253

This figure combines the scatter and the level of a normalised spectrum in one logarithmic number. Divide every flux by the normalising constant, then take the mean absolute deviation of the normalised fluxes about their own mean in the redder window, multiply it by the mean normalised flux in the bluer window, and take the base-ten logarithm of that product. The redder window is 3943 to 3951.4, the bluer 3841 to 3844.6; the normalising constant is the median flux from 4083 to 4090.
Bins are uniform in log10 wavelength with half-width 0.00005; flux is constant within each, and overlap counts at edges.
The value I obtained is -1.05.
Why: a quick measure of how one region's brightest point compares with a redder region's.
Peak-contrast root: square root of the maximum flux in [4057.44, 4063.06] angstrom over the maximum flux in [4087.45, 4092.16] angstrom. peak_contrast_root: 0.97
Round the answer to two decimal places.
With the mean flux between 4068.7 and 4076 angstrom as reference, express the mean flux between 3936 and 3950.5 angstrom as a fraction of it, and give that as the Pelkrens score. 0.70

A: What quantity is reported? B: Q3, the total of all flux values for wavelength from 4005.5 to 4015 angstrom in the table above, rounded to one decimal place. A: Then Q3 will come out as 70.5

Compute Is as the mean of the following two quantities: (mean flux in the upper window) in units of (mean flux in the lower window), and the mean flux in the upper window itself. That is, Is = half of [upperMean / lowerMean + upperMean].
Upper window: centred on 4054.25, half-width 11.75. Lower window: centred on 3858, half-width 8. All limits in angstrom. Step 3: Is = 4.1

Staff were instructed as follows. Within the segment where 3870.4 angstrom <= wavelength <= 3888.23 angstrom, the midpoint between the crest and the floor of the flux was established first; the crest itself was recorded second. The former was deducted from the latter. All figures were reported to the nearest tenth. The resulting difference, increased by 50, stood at 51.9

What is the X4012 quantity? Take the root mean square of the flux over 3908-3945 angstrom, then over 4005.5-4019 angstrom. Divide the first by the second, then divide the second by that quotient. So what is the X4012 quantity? 10.7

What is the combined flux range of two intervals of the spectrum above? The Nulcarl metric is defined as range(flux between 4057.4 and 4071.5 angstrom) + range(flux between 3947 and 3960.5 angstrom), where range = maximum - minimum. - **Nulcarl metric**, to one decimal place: 6.0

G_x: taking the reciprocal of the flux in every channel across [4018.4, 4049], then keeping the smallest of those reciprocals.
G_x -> 0.118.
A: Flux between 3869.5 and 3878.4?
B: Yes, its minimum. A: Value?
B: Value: 4.704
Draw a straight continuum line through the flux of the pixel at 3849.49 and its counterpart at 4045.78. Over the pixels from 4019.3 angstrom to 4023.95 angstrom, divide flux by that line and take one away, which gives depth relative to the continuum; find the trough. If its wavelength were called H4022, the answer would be 4020.71 angstrom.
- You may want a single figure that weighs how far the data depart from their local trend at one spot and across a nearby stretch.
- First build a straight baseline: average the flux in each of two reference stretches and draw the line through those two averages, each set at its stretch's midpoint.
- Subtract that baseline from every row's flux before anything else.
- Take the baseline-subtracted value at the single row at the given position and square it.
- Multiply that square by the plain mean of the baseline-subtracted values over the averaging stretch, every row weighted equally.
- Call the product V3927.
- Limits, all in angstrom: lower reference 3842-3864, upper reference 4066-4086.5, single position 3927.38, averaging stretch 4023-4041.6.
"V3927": 5.9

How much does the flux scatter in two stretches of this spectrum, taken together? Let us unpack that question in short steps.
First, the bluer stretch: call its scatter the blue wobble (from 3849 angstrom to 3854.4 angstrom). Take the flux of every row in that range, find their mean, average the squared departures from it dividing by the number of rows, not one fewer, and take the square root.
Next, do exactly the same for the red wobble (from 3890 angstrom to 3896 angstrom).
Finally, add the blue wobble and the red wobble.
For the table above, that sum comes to 1.1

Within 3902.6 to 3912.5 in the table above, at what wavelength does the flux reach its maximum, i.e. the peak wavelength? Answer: 3909.33 angstrom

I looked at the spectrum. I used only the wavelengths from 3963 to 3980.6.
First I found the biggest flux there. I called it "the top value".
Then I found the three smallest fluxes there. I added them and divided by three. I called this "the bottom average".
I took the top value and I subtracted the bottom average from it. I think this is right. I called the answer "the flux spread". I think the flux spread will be 6.4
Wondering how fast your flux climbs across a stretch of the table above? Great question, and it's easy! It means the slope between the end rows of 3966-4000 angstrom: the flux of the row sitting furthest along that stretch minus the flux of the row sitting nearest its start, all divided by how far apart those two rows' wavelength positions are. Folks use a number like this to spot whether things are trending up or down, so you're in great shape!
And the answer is 0.19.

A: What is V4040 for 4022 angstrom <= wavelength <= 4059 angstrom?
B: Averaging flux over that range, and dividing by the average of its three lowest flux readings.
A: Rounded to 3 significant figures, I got 1.34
